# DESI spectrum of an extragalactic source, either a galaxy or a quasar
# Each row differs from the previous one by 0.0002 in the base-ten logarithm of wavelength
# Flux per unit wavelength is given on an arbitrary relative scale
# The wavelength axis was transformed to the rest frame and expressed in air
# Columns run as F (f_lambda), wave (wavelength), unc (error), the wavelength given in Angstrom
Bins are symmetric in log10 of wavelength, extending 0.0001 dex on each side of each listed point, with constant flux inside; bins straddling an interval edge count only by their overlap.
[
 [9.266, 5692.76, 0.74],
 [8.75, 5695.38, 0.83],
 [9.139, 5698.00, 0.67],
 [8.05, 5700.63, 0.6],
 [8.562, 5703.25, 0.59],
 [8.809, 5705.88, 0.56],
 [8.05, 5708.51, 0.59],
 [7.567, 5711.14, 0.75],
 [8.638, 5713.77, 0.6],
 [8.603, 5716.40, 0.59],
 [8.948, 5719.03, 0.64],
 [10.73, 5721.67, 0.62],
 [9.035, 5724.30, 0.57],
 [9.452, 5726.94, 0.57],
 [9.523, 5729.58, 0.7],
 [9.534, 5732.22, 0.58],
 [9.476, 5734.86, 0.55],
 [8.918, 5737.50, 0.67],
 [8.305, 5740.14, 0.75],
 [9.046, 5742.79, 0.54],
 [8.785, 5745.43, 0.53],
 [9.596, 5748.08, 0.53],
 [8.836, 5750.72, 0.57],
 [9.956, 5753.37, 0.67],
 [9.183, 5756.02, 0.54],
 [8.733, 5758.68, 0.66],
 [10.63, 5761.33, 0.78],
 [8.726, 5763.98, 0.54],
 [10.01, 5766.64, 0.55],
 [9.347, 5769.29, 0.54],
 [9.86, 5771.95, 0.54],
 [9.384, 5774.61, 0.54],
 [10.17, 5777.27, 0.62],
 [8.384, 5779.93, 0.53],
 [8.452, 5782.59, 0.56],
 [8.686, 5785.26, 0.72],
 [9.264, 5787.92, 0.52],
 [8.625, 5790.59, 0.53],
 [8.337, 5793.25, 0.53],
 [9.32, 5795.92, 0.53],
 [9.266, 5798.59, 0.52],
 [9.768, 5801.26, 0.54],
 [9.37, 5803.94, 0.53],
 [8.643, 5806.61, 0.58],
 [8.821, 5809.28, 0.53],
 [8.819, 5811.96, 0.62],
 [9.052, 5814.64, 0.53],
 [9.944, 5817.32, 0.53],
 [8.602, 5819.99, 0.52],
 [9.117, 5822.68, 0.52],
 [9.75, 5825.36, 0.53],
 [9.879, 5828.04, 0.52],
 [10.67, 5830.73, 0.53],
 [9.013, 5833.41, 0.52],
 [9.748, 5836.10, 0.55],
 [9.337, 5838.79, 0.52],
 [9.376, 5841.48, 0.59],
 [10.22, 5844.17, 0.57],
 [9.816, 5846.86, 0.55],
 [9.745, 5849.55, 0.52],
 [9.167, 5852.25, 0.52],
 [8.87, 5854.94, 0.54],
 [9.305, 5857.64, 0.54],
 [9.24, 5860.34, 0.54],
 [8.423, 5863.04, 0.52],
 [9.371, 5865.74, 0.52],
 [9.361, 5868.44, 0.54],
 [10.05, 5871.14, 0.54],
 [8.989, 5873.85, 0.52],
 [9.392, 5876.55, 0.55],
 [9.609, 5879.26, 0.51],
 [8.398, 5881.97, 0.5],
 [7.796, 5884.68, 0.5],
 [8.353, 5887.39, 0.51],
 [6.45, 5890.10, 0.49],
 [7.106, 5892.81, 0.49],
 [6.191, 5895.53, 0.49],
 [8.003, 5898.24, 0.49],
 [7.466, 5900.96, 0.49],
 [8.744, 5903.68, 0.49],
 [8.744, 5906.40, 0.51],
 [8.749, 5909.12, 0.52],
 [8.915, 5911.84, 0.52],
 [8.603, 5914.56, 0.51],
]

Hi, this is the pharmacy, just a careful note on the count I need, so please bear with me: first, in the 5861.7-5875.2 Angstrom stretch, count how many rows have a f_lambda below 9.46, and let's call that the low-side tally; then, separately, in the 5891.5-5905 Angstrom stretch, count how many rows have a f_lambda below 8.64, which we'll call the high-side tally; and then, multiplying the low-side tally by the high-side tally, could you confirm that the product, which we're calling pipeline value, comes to 16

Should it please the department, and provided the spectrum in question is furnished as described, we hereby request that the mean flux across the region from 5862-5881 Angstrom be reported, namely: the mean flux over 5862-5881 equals 9.31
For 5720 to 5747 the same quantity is 9.28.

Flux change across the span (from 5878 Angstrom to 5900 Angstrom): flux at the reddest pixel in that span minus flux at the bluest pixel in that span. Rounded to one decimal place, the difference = -1.6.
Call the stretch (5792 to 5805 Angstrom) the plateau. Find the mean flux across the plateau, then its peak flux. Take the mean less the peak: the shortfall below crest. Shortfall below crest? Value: -0.56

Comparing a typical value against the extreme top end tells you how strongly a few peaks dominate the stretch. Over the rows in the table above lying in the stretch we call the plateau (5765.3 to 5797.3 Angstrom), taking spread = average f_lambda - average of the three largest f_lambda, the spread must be -0.9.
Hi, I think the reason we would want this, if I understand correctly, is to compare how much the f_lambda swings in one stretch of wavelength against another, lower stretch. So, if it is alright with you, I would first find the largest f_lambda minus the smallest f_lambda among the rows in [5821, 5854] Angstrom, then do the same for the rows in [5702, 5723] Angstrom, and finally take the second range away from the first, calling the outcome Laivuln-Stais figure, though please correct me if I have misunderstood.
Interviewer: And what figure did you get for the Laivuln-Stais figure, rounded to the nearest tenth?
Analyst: -1.5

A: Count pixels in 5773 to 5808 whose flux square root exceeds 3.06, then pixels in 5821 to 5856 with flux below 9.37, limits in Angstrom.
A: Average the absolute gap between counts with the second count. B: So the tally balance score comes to 3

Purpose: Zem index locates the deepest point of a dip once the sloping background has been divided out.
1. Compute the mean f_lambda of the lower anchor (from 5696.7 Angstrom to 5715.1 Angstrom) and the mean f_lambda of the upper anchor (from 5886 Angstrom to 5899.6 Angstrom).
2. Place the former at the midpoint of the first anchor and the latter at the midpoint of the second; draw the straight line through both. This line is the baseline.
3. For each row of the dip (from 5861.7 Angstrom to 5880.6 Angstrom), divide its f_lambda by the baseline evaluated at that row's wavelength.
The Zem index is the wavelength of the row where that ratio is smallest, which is 5863.04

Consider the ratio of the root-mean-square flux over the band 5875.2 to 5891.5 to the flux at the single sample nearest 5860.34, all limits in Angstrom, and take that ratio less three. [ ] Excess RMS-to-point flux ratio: -2.09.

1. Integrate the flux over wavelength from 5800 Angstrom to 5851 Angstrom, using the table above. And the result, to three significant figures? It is 482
